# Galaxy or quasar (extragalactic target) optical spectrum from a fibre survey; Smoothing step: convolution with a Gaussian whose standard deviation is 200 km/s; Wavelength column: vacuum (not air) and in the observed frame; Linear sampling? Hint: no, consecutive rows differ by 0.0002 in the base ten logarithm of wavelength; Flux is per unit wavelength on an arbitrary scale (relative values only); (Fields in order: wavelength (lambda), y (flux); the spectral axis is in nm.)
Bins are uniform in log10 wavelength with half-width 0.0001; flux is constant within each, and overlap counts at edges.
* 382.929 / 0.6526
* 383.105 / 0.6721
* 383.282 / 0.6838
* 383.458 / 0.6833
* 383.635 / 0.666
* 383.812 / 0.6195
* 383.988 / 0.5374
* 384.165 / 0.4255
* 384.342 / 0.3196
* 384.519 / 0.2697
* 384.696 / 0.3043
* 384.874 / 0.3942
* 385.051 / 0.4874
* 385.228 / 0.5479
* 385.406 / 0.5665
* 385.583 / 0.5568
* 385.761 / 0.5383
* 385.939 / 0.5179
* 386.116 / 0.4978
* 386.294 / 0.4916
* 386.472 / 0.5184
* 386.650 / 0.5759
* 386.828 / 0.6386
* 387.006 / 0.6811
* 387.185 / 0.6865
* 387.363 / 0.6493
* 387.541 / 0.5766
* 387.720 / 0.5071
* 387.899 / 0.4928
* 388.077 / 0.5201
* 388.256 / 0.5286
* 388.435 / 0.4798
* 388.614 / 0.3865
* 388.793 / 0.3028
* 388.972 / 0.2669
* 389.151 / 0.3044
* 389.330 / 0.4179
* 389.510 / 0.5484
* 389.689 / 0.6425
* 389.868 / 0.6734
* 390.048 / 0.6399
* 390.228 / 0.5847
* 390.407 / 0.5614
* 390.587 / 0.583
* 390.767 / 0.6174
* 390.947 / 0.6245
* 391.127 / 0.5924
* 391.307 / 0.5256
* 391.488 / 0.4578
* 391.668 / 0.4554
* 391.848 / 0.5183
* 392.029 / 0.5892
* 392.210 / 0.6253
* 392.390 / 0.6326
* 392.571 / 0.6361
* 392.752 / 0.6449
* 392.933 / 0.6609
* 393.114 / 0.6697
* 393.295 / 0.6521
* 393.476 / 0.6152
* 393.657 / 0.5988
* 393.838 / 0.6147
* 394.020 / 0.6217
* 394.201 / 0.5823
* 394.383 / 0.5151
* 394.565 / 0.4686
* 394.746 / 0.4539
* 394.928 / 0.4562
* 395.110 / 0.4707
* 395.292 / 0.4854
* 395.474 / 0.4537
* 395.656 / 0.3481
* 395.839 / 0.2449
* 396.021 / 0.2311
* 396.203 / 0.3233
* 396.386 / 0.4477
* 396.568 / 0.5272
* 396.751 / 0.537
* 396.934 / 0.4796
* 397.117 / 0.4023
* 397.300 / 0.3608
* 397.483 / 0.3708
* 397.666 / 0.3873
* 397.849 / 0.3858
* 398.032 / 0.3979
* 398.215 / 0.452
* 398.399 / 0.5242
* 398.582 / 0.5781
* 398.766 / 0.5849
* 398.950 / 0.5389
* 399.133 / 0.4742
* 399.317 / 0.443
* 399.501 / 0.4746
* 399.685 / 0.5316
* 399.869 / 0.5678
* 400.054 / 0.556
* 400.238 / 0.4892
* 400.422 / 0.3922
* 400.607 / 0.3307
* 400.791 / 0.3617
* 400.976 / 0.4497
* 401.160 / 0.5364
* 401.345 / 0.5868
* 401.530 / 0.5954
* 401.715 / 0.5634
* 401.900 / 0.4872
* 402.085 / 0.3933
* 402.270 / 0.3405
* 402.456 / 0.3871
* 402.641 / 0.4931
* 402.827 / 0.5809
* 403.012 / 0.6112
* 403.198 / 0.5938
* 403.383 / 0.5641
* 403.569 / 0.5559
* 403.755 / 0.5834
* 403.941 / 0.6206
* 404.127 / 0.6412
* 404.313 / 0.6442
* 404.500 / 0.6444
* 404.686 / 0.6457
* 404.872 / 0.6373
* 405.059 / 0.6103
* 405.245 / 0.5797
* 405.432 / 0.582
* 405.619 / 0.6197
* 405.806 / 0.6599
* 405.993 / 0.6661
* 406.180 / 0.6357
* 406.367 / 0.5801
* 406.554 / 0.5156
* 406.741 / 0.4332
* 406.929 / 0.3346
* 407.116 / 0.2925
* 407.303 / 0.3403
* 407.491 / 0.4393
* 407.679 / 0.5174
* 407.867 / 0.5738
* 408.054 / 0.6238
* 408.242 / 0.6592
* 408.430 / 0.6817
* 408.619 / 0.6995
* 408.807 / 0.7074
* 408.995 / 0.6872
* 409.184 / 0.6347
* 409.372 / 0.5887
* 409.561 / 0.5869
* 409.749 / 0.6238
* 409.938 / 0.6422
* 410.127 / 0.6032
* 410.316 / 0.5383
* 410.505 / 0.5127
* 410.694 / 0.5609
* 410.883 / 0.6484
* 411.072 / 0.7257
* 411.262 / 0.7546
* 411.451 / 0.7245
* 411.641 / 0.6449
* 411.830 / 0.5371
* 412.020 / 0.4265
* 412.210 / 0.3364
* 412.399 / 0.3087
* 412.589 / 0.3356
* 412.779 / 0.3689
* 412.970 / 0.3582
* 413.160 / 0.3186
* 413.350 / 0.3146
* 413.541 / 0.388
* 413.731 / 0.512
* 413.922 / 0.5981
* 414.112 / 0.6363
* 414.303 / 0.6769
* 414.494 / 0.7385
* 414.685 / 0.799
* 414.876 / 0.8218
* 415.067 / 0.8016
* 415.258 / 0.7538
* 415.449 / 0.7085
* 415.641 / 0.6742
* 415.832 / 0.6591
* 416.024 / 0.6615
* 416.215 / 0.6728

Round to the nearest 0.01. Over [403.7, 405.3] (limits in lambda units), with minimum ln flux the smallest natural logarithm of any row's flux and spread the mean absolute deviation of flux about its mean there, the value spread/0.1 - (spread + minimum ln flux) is 0.74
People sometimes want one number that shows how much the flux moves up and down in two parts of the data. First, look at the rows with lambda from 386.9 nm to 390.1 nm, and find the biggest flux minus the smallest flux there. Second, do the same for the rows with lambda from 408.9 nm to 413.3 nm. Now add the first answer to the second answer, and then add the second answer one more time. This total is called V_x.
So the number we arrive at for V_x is 1.31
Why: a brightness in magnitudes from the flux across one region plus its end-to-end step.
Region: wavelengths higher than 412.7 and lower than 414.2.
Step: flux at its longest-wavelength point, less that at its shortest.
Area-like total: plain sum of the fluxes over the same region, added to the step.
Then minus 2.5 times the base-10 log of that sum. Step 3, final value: -1.4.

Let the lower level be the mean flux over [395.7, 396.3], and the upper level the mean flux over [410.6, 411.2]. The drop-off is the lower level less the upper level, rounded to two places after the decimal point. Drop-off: -0.38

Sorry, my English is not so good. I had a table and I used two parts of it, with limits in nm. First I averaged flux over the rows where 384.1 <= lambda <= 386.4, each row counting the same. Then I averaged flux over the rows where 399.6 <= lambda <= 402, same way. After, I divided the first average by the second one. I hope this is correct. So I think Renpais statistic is 0.92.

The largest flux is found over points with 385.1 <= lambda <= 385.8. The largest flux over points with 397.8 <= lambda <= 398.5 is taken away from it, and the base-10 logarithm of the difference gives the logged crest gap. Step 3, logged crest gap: -1.4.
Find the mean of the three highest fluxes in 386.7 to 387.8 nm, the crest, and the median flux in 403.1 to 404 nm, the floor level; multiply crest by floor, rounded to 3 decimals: 0.392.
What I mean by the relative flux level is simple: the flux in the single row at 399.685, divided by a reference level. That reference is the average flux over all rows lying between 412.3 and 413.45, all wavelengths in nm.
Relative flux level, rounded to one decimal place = 1.6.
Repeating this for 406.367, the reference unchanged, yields 1.7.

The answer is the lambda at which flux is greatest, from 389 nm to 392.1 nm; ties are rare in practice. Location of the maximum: 389.868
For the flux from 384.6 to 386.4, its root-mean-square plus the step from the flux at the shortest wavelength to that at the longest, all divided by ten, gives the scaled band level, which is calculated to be 0.068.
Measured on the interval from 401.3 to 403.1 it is 0.054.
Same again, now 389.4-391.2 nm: 0.065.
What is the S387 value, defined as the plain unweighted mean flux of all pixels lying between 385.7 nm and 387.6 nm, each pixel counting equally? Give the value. 0.58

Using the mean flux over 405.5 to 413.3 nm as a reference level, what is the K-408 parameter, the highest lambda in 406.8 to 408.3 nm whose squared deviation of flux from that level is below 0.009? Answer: 408.054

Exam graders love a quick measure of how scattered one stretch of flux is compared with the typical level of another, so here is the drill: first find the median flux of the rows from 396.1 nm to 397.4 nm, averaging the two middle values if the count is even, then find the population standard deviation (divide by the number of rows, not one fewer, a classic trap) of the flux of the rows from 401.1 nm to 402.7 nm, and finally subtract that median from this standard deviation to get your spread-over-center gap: -0.36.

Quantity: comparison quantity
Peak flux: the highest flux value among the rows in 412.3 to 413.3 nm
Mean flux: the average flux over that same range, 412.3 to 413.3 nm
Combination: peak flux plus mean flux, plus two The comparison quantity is 2.71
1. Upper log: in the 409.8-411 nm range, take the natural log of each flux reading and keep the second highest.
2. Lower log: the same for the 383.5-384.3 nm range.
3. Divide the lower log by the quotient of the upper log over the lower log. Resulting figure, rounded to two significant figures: -0.52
